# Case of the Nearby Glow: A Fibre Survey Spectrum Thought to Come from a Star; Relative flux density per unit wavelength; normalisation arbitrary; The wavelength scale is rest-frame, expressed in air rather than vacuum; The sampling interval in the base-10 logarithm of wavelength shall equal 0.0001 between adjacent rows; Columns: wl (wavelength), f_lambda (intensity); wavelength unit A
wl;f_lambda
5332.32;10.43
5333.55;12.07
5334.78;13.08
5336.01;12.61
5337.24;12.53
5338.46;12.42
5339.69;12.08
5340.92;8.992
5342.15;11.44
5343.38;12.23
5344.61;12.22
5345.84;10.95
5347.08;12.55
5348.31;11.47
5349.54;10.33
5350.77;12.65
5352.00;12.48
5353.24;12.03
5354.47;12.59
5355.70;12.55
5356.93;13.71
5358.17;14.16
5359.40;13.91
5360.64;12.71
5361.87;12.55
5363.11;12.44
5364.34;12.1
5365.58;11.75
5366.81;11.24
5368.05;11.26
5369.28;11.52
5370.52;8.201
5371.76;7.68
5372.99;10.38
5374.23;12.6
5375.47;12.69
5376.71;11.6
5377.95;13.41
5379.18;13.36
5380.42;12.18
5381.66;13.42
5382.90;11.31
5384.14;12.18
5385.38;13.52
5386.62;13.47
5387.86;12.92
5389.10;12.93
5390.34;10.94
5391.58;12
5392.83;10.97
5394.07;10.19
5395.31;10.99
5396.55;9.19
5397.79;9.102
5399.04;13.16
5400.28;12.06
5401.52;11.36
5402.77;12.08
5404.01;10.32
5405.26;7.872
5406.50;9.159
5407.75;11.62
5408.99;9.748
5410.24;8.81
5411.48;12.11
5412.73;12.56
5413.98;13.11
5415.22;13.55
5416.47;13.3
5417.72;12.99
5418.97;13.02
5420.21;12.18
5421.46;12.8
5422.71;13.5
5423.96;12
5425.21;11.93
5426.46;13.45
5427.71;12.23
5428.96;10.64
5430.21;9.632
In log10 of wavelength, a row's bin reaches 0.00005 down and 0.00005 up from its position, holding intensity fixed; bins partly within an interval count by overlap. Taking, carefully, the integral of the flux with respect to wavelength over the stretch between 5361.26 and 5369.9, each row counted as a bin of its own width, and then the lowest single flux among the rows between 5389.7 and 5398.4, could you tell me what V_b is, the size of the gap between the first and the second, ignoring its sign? 93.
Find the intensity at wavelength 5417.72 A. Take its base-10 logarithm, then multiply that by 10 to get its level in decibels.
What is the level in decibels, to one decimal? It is 11.1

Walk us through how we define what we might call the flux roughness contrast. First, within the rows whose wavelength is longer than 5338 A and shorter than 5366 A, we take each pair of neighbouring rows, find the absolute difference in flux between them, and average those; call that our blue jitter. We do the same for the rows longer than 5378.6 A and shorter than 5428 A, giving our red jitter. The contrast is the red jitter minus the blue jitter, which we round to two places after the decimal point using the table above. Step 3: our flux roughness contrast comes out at 0.25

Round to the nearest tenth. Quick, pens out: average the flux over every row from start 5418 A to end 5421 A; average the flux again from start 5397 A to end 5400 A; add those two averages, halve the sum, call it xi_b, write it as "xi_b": 11.9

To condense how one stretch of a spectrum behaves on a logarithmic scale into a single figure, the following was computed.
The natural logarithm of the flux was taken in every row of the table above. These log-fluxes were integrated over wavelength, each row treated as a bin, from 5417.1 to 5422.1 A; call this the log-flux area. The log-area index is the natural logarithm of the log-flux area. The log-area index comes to 2.54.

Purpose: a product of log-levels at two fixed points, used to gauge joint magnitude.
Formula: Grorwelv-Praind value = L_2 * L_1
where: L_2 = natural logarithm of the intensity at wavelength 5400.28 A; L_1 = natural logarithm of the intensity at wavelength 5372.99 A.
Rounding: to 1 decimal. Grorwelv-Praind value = 5.8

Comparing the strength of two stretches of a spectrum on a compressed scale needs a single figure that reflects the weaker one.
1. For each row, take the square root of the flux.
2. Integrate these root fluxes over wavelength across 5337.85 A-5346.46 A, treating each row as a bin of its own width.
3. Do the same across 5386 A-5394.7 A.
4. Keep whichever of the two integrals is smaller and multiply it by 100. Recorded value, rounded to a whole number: 2913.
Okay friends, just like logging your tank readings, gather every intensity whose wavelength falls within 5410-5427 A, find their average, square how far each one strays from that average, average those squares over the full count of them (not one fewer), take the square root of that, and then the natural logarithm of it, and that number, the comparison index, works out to 0.15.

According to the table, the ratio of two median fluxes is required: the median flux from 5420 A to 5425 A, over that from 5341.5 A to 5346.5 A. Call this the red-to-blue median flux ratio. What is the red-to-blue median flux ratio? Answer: 1.06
